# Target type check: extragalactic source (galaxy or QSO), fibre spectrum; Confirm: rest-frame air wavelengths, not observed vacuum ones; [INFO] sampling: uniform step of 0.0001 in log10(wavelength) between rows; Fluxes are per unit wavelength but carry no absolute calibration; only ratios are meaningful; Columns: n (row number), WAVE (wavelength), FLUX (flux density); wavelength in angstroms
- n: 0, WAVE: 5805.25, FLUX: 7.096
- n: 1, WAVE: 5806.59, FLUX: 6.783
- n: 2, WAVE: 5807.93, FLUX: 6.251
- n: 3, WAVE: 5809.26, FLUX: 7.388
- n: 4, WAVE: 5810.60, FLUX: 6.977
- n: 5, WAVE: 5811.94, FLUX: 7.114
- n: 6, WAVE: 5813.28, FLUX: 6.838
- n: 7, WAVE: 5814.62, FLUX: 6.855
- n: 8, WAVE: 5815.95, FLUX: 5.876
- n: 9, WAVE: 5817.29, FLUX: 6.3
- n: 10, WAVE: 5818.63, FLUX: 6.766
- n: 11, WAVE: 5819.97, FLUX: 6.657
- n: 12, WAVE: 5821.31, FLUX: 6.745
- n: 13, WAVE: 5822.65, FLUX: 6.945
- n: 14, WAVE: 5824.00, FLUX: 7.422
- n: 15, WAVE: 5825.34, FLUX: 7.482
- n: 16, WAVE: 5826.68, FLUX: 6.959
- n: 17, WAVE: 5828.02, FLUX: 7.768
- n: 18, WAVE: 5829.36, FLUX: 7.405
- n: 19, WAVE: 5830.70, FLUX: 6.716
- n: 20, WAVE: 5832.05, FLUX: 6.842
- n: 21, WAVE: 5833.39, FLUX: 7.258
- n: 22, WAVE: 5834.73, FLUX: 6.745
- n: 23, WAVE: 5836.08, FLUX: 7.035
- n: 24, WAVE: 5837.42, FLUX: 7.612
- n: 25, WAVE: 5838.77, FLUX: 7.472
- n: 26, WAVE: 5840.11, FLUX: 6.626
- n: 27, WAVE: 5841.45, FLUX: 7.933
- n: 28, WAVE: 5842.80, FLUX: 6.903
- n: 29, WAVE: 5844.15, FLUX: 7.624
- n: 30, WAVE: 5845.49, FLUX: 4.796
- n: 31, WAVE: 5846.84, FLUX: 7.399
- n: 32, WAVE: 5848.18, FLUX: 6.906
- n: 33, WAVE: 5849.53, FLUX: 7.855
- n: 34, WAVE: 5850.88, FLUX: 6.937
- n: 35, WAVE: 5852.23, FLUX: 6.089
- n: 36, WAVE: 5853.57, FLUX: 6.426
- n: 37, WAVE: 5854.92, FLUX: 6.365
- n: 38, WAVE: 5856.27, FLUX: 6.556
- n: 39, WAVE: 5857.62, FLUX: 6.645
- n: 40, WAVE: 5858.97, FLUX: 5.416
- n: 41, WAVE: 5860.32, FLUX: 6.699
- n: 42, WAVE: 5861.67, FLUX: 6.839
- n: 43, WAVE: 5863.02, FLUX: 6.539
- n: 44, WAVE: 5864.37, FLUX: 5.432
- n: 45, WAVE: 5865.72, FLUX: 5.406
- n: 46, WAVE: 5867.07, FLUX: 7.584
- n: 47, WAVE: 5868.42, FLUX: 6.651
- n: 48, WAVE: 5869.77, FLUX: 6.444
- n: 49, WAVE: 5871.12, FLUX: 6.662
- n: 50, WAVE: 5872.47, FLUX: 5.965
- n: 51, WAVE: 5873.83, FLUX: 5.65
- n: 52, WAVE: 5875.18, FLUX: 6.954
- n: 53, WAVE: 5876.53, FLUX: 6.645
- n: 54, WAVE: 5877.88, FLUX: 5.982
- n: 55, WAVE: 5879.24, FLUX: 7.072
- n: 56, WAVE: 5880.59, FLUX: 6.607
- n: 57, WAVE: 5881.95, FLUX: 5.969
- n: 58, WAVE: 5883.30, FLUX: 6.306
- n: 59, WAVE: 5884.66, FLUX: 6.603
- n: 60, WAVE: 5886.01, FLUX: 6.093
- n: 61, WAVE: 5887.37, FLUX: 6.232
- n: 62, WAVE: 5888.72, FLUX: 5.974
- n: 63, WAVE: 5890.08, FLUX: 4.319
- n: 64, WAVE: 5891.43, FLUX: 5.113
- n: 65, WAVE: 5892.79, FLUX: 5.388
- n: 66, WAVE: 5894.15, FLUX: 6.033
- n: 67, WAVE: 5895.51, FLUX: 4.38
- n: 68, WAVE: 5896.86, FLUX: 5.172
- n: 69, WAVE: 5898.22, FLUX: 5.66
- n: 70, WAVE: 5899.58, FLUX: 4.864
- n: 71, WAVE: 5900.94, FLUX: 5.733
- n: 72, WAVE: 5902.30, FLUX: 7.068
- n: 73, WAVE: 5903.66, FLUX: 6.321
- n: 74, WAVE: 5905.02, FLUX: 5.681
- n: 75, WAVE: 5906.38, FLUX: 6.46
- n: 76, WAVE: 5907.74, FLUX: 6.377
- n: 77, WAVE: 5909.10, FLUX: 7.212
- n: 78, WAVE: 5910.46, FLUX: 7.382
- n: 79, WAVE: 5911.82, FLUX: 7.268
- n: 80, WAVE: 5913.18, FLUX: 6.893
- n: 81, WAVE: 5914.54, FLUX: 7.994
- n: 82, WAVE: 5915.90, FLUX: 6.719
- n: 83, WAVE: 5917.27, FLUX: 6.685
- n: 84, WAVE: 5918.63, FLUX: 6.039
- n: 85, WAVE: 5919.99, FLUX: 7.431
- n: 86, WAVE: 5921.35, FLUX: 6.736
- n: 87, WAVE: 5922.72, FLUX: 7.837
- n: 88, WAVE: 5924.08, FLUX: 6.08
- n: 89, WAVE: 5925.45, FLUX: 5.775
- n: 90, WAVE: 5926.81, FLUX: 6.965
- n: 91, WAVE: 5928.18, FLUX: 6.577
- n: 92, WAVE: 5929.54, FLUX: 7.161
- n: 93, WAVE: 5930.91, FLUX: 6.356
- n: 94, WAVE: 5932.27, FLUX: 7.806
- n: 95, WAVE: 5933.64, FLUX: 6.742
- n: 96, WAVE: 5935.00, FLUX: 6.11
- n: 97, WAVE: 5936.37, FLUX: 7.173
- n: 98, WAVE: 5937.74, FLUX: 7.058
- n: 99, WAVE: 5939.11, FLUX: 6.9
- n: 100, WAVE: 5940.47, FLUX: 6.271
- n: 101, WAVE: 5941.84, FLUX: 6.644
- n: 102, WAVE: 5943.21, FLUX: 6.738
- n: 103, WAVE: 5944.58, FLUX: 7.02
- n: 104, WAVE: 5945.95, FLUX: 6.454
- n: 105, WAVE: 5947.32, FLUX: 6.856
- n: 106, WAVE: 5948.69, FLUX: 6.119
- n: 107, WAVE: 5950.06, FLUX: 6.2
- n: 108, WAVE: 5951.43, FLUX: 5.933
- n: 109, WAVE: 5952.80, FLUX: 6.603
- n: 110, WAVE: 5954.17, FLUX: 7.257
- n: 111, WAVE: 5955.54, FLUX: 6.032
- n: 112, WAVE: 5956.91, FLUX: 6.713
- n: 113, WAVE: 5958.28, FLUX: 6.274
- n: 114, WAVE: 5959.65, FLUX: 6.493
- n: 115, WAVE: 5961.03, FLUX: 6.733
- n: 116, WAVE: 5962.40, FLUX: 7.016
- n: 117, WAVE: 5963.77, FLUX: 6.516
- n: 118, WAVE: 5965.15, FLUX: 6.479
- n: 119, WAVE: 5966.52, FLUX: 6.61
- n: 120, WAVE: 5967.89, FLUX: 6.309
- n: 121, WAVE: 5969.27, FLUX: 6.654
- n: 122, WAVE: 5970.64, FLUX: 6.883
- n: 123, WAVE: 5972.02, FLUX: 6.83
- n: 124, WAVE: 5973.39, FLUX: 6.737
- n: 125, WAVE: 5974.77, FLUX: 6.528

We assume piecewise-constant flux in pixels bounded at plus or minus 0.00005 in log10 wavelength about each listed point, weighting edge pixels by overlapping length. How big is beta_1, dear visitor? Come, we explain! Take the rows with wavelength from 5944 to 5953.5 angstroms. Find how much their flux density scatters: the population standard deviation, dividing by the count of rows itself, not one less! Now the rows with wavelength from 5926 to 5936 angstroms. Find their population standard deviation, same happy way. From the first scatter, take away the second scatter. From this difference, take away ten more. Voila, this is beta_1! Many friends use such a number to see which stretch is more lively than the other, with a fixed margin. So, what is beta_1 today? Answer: -10.15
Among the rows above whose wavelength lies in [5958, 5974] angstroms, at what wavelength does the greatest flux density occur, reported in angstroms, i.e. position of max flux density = 5962.40 angstroms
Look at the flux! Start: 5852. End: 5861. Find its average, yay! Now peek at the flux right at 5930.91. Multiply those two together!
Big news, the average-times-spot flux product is 40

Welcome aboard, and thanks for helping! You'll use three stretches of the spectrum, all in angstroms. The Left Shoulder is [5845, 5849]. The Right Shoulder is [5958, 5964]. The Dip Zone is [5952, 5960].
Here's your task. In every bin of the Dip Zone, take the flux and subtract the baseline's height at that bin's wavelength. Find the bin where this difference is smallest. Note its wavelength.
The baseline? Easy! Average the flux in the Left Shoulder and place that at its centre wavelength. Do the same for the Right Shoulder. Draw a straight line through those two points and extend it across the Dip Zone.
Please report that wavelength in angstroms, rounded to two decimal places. 5955.54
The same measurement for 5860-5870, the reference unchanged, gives 5865.72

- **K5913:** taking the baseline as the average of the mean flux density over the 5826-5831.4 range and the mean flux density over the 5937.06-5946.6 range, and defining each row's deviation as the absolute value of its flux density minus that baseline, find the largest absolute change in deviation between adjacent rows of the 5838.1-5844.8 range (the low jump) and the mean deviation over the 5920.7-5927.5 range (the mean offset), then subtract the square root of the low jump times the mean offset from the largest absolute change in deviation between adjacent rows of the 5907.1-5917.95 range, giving 0.2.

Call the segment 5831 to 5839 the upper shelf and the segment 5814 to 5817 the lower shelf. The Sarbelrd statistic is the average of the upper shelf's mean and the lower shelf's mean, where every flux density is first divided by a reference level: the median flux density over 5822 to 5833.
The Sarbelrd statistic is 0.94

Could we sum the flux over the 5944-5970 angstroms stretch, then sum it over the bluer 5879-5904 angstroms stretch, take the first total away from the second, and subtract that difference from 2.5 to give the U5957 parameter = 16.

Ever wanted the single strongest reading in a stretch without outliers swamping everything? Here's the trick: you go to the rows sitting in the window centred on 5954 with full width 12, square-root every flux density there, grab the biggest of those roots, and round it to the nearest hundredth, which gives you 2.69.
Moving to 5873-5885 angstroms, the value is 2.66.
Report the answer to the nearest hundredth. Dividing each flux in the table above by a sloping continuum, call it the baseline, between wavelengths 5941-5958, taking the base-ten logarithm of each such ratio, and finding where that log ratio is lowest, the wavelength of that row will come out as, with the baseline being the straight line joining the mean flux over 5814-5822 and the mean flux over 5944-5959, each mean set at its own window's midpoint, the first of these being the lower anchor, 5951.43 angstroms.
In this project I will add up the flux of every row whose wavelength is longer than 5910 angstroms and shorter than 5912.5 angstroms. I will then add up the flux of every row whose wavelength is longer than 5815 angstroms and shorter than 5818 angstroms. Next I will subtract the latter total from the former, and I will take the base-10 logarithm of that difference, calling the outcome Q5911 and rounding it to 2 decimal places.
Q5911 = 0.39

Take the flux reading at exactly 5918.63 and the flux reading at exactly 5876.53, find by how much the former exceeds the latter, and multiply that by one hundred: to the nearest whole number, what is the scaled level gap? -61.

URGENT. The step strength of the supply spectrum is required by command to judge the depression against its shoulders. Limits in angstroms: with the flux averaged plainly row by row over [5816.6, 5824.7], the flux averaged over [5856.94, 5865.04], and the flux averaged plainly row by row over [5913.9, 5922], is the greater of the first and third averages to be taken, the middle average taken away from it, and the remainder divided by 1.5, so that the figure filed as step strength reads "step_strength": 0.45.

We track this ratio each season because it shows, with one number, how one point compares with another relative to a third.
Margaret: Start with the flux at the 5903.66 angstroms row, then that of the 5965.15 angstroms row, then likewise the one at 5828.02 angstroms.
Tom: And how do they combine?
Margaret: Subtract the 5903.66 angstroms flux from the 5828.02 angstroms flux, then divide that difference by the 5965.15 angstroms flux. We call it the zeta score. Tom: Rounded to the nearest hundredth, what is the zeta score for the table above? 0.22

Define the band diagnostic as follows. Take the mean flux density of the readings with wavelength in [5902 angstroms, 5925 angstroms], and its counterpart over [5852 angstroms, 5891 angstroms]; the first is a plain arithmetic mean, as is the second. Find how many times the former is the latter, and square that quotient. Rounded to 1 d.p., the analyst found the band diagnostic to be 1.2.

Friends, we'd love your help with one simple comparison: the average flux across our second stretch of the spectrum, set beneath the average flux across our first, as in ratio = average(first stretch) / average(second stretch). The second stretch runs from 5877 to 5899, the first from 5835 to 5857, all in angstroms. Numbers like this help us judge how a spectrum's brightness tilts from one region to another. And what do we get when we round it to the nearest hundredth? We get 1.19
